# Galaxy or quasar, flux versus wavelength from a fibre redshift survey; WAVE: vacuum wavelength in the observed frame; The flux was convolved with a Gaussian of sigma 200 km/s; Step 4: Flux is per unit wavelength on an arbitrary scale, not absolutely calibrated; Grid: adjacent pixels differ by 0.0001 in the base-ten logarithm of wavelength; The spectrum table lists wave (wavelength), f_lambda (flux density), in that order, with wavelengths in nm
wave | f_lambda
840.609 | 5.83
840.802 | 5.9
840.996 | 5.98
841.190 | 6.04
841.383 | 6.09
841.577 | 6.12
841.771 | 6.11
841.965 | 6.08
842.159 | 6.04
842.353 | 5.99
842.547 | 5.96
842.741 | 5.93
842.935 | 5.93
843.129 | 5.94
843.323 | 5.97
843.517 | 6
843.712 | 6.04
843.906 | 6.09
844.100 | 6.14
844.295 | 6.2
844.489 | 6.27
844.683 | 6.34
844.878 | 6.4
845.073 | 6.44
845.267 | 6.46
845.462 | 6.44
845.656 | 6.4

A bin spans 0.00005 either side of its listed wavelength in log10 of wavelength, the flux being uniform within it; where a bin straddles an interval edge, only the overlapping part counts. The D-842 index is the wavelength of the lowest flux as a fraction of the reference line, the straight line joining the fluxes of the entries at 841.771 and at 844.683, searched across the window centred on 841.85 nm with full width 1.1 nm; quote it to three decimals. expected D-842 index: 842.353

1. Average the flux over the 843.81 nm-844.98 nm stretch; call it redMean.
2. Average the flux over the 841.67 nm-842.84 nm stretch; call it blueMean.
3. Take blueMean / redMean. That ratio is 0.96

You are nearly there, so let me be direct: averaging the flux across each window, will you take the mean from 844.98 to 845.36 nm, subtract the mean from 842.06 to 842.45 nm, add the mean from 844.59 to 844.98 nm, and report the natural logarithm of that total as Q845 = 1.918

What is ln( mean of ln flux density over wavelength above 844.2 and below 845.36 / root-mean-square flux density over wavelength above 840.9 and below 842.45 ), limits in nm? -1.19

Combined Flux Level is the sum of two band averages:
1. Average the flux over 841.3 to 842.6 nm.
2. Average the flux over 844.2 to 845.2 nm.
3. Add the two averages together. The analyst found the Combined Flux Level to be 12.4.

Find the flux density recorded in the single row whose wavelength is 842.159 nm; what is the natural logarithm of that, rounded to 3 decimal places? 1.798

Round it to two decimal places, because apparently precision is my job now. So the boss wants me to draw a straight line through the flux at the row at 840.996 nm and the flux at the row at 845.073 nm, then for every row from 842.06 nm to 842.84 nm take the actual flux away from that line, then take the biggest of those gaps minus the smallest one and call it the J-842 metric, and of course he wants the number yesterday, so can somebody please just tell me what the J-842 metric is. 0.18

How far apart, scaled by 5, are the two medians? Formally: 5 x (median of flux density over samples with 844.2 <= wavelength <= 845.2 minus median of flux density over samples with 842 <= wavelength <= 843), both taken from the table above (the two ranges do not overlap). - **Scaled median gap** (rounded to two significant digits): 1.9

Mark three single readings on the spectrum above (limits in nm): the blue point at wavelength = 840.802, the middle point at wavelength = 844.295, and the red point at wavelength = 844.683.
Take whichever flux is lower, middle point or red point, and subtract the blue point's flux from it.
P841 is 0.30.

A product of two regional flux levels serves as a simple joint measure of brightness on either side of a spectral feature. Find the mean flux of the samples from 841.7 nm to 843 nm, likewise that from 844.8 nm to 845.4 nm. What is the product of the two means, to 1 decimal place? 38.6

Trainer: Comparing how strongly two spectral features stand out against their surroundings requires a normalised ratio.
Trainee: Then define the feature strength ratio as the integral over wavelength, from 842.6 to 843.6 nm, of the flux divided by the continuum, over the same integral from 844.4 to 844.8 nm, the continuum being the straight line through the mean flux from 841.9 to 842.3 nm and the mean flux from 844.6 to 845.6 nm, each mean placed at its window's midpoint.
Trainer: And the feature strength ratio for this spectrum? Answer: 2.4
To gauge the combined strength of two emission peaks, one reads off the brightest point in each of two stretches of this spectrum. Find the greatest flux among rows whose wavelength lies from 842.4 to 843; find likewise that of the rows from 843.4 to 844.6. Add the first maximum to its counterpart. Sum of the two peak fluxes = 12.2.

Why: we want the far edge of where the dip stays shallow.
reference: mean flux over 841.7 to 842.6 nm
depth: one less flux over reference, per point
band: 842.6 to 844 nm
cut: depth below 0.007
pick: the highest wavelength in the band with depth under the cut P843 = 843.906 nm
